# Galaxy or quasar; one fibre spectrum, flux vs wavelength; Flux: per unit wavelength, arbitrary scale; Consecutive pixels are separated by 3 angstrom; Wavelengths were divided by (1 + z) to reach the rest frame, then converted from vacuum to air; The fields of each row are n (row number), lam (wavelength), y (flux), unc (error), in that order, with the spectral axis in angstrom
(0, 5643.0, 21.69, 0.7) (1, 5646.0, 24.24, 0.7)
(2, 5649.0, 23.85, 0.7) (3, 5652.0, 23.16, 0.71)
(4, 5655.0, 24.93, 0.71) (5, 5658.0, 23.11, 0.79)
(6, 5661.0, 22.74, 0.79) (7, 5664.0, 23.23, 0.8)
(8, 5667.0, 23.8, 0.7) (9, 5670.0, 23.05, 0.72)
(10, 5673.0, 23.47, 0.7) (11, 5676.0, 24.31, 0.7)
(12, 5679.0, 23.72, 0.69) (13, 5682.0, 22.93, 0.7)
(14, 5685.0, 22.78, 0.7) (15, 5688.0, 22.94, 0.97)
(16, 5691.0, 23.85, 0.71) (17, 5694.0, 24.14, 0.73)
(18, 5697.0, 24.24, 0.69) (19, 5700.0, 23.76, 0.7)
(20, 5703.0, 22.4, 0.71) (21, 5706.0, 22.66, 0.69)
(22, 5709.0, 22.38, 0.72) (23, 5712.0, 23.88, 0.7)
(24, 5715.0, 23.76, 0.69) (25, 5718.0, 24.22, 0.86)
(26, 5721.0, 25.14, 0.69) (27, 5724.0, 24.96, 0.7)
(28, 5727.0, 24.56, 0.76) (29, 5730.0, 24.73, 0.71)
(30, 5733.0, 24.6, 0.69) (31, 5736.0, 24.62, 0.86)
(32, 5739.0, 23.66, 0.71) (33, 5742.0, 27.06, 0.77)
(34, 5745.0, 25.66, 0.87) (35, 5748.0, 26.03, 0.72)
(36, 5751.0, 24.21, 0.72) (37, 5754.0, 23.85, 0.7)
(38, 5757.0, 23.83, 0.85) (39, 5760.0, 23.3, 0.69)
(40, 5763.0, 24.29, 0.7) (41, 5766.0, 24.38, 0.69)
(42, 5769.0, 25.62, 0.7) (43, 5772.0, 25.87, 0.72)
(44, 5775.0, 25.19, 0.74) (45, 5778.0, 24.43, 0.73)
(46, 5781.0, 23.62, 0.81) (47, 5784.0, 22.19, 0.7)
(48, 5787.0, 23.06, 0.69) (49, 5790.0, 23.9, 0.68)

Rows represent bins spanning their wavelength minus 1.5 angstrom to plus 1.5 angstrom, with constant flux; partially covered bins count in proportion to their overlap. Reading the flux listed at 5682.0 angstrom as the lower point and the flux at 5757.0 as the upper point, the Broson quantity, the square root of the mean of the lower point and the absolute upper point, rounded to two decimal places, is 4.84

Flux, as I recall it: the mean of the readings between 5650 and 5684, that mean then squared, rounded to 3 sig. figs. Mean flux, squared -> 552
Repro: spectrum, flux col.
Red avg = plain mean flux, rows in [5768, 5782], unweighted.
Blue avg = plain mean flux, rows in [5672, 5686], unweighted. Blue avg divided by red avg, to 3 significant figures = 0.940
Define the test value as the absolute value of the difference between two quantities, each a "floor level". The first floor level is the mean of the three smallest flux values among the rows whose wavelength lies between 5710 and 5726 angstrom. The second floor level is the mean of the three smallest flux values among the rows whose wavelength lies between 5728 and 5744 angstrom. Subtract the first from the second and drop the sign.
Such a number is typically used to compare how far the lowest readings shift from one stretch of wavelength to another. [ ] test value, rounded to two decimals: 0.34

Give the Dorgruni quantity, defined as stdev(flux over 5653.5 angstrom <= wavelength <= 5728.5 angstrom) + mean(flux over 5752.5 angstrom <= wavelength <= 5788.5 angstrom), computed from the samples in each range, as 24.9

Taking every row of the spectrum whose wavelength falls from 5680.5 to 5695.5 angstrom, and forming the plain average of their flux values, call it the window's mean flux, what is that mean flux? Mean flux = 23.3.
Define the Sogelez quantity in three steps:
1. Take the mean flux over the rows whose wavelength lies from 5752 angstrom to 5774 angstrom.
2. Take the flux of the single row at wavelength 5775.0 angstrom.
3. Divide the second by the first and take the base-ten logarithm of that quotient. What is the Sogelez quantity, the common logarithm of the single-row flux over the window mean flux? 0.013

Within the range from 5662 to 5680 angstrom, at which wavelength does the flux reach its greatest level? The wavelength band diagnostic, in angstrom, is 5676.0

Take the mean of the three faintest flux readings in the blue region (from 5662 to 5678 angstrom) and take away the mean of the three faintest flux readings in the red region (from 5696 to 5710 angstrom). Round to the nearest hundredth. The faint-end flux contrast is 0.77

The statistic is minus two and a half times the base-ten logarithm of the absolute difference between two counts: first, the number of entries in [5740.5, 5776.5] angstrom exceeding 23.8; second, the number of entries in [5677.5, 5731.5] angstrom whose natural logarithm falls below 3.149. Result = -1.7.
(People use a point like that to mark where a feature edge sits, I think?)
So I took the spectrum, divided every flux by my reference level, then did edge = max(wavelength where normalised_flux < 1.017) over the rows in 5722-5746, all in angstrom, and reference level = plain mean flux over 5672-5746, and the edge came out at 5739.0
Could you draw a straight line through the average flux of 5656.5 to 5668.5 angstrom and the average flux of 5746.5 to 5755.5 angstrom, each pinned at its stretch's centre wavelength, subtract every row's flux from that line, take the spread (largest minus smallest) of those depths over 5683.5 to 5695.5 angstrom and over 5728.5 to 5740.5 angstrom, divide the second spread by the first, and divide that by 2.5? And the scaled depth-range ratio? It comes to 0.40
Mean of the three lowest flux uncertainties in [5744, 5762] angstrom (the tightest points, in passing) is 0.703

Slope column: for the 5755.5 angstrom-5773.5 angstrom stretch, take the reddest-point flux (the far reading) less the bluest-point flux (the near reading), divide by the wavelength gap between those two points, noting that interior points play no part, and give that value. 0.14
